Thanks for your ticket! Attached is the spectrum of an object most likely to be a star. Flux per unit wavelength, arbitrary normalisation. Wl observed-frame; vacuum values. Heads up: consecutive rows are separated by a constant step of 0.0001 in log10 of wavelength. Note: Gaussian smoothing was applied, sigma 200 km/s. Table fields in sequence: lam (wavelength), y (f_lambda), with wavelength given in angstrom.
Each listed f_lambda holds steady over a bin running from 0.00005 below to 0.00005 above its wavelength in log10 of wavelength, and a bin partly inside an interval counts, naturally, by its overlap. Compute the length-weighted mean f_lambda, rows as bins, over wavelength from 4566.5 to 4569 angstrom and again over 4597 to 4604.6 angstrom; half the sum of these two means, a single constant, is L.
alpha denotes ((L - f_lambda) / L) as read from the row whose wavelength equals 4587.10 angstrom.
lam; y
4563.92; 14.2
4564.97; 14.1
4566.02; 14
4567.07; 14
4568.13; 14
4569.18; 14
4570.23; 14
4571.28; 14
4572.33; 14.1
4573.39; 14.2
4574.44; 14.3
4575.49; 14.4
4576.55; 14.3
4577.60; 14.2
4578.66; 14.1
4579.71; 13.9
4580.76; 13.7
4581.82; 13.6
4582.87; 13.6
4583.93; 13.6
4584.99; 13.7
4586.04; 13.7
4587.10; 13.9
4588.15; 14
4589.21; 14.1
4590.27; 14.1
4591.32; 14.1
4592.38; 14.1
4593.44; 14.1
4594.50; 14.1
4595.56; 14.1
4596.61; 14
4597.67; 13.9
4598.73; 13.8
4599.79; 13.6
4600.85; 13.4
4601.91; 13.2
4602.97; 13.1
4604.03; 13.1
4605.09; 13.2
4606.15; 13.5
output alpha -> -0.014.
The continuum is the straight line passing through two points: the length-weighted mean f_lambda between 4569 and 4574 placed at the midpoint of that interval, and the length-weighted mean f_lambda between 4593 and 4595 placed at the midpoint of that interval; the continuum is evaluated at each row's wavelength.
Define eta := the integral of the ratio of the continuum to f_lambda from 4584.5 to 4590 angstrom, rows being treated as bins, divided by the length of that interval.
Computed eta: 1.01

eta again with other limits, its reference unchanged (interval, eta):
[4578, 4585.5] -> 1.02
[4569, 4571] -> 1.01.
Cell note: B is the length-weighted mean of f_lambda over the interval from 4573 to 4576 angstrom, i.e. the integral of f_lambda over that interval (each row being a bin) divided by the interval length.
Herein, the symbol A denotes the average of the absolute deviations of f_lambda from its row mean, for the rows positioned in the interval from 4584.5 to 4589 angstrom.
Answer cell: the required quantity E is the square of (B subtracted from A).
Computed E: 202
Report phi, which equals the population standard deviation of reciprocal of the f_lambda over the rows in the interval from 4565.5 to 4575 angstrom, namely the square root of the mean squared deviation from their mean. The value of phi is 0.0005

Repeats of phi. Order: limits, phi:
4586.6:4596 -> 0.0003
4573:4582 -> 0.0014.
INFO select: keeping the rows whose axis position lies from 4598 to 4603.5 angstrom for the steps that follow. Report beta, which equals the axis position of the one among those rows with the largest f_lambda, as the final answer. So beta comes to 4598.73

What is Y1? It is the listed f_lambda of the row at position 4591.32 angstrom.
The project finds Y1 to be 14.1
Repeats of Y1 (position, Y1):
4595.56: 14.1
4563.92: 14.2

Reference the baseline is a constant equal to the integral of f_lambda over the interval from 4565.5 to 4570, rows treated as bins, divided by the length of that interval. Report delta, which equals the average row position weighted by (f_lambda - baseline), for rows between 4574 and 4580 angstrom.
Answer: 4575.8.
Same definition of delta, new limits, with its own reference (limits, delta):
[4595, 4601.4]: 4600.4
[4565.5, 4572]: 4568.7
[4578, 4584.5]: 4582.6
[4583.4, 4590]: 4584.6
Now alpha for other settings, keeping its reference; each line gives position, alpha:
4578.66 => -0.029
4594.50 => -0.029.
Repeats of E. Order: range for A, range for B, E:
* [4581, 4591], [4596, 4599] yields 189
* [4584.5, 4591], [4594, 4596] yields 194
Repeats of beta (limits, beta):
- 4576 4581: 4576.55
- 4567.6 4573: 4572.33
